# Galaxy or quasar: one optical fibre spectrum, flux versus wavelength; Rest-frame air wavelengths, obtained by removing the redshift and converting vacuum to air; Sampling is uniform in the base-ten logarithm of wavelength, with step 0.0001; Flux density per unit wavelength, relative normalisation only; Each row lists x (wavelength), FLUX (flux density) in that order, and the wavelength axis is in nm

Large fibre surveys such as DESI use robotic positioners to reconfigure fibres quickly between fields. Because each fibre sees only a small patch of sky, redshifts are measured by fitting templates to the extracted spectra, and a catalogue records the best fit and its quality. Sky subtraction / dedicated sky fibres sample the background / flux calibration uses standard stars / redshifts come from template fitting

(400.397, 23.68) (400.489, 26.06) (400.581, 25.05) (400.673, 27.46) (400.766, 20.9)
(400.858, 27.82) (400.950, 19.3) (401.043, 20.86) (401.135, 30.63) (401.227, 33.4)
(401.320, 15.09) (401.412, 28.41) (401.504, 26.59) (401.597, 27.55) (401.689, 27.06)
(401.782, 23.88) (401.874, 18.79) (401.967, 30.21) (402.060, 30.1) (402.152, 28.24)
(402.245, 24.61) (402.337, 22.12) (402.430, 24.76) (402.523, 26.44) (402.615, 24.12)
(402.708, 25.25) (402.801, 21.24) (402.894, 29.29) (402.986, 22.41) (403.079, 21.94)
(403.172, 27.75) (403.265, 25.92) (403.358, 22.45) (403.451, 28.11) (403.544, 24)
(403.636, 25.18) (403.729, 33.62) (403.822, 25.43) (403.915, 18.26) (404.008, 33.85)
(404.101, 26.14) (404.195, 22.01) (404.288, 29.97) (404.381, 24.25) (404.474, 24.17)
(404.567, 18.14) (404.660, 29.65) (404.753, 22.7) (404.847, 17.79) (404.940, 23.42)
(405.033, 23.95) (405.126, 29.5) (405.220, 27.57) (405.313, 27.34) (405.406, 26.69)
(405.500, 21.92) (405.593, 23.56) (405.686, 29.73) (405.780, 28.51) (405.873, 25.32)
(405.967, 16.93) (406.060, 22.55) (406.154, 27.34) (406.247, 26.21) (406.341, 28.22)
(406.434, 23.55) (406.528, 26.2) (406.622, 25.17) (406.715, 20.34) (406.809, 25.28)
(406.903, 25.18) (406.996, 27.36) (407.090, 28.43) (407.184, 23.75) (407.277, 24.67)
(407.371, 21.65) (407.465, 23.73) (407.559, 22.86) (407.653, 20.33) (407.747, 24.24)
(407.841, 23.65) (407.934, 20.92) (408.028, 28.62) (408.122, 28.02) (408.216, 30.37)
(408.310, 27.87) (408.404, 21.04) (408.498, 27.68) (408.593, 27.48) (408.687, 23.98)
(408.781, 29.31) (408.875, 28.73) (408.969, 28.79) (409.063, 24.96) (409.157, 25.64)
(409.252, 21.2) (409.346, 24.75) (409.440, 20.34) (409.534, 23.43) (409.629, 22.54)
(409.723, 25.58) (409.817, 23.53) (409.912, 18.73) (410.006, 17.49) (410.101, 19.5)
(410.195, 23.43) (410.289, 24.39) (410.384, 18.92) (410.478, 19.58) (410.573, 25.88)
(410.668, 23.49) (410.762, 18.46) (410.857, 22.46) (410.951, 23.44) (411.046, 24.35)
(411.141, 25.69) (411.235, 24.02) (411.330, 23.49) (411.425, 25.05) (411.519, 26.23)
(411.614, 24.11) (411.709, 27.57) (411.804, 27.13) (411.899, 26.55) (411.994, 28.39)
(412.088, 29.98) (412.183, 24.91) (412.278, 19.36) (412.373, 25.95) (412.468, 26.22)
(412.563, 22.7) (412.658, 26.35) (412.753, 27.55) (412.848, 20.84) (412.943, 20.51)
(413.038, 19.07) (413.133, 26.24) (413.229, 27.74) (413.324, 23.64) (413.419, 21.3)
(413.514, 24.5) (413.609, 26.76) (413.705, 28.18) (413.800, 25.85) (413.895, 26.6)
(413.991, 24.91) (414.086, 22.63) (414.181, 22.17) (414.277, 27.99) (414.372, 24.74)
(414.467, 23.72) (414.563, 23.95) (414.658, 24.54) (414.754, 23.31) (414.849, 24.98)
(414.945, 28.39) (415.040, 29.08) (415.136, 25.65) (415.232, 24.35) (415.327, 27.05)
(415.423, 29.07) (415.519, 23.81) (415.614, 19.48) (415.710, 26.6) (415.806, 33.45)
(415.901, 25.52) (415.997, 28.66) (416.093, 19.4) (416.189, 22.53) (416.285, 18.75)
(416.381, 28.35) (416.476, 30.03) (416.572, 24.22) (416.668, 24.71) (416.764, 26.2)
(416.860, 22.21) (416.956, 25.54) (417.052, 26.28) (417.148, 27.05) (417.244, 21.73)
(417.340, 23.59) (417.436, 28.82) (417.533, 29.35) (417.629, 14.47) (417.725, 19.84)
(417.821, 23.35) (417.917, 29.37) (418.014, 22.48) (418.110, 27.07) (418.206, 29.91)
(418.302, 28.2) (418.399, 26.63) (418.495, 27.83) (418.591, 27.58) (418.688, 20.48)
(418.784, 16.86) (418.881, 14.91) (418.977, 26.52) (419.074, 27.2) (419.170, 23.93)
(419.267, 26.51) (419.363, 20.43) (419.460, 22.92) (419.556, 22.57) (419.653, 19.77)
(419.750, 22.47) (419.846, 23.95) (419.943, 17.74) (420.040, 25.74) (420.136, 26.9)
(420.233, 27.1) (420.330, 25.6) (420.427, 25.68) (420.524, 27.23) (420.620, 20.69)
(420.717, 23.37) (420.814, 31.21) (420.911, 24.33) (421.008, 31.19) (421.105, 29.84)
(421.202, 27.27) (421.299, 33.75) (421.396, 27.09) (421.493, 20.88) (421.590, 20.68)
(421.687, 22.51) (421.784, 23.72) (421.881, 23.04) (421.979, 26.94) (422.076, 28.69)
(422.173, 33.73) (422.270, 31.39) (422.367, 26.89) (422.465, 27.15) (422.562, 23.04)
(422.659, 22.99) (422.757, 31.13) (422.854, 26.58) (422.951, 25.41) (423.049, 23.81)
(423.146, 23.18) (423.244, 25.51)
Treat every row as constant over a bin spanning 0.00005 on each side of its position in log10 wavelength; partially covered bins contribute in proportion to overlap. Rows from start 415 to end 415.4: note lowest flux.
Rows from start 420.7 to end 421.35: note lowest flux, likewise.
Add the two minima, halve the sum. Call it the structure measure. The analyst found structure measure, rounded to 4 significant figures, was 23.86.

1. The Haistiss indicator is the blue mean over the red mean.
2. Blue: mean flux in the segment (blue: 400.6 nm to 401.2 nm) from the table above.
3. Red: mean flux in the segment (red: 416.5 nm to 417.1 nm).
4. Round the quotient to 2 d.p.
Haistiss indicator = 0.99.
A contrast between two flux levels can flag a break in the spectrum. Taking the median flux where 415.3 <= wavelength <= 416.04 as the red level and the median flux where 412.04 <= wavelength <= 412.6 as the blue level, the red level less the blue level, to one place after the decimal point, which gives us 1.4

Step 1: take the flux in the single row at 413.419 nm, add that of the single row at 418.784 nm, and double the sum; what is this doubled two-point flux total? 76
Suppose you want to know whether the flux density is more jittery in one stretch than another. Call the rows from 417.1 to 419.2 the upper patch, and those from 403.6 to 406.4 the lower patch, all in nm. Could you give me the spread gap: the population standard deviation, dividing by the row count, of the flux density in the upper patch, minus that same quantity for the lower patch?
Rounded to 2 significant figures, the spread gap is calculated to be 0.37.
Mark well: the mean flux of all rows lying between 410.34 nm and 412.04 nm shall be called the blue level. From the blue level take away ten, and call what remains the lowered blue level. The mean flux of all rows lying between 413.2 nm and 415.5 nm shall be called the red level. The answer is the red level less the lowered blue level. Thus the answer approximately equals 11.3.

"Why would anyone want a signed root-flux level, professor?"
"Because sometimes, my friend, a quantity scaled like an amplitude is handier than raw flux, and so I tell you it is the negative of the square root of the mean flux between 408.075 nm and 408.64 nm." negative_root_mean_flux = -5.20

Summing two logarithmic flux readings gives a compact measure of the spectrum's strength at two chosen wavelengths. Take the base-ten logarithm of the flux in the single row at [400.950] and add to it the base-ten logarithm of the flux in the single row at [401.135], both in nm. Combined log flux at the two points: 2.77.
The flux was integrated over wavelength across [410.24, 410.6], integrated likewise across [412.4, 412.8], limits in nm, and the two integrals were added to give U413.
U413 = 18.2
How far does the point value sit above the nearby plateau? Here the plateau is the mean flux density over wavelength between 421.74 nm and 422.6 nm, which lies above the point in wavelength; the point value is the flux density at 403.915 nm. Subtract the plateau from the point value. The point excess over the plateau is -9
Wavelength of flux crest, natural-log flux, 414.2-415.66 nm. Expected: 415.040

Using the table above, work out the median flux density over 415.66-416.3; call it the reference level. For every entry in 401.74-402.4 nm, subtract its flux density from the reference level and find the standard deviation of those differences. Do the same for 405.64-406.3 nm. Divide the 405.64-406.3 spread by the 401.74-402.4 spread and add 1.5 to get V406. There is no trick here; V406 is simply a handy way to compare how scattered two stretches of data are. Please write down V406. 2.5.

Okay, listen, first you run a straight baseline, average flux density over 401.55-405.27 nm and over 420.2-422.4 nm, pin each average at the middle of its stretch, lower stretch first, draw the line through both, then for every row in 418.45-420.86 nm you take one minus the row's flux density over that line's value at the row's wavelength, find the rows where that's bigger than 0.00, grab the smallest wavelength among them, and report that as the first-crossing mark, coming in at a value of 418.688 nm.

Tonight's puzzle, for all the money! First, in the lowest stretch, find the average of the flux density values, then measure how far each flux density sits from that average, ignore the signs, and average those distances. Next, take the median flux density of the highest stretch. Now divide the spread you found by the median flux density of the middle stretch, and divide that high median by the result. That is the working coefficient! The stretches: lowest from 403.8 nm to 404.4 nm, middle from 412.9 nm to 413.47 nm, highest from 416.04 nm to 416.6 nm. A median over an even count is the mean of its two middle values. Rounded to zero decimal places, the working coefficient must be 143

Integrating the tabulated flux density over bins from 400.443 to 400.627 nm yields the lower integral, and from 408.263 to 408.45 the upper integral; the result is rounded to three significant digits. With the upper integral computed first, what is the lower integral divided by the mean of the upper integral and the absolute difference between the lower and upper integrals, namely 2.00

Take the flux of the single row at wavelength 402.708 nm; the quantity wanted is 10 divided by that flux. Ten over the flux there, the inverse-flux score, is 0.396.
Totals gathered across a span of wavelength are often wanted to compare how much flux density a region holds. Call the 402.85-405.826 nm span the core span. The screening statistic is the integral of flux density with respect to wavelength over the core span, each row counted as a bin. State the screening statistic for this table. 76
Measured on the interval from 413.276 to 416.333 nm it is 77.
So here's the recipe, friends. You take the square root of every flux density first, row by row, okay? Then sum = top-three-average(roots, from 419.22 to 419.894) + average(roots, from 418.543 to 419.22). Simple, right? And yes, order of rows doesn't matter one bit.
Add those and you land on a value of 9.7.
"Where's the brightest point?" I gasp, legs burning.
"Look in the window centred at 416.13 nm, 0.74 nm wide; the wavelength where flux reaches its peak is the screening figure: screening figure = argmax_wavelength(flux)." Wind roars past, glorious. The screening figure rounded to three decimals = 415.806 nm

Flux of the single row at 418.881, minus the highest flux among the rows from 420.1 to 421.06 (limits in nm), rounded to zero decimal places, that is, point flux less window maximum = -16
